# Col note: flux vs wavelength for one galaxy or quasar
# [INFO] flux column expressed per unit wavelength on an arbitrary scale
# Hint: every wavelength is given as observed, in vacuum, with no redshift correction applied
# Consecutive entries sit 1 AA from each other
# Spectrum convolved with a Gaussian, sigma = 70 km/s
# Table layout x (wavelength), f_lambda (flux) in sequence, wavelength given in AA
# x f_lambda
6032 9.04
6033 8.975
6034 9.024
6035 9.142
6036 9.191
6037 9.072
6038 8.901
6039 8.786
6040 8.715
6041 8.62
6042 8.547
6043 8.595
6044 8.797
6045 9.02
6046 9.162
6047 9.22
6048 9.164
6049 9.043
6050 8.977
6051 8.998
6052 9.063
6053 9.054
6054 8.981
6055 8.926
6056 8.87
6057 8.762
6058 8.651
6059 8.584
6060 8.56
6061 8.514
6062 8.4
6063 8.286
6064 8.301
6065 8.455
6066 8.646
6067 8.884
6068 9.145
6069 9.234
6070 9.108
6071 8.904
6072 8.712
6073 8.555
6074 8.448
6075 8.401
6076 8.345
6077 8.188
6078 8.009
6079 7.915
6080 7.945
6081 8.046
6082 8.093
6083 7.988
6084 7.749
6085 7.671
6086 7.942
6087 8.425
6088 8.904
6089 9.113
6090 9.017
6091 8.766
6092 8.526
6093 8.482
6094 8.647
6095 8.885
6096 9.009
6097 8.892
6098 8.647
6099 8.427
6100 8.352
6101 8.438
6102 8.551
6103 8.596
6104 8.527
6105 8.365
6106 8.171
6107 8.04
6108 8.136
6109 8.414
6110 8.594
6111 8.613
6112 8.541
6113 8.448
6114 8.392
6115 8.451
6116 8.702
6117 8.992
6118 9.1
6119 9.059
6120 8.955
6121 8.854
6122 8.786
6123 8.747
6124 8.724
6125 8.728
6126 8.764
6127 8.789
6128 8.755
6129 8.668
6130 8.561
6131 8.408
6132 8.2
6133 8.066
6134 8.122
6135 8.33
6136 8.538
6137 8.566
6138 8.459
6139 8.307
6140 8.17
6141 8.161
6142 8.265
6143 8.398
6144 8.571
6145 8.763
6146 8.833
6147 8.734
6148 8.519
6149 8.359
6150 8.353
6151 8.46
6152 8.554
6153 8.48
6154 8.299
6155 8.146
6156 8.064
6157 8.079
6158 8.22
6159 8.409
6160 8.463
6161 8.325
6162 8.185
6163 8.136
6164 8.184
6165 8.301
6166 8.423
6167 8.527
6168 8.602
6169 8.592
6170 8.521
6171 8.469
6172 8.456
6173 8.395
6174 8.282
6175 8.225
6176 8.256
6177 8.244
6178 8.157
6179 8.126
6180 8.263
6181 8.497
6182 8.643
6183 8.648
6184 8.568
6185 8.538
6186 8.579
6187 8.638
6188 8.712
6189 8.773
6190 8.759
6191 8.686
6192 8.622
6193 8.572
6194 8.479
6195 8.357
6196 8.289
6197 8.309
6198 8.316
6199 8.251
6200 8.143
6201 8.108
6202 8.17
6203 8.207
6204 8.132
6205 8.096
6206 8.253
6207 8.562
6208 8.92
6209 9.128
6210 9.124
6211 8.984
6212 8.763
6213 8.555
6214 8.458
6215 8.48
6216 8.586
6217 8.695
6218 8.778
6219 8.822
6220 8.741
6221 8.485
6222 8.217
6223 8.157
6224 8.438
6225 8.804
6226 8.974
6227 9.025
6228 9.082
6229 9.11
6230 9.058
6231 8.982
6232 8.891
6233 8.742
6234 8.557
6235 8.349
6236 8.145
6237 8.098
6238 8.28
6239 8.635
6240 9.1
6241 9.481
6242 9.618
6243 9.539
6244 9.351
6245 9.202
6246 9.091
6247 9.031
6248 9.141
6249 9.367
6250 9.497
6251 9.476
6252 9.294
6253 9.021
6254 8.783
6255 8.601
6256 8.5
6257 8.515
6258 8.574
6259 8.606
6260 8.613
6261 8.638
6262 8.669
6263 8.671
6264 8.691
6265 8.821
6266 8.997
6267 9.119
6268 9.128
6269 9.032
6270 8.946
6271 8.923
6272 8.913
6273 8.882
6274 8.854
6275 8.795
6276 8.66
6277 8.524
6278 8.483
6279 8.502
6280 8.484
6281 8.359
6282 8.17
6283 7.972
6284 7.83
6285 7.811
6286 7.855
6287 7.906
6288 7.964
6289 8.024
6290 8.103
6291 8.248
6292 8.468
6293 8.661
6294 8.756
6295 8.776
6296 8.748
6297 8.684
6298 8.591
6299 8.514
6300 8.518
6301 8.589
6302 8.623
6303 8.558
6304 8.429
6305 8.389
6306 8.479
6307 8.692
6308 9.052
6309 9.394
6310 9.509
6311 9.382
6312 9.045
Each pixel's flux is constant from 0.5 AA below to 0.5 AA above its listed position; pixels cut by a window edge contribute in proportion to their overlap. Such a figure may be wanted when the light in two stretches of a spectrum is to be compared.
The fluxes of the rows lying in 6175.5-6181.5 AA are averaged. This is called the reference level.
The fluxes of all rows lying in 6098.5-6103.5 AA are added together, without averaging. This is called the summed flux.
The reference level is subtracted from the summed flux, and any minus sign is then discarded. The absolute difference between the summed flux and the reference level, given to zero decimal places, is 34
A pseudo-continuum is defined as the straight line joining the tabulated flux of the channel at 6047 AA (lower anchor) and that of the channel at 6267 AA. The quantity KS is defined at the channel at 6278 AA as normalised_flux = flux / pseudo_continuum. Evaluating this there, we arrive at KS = 0.93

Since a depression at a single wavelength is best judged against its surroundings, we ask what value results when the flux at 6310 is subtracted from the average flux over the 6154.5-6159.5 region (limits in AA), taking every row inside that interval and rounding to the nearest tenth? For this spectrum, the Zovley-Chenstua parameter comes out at -1.3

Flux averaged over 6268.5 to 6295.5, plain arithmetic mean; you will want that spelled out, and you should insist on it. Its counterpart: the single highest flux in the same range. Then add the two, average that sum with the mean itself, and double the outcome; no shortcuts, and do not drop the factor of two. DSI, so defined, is 25.9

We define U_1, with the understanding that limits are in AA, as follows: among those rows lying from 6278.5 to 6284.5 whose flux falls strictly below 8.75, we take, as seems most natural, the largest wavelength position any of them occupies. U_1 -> 6284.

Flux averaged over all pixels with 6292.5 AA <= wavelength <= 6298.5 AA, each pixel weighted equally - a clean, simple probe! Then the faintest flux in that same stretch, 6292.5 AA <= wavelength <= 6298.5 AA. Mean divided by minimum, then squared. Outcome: 1.03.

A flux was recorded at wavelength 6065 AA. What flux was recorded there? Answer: 8.455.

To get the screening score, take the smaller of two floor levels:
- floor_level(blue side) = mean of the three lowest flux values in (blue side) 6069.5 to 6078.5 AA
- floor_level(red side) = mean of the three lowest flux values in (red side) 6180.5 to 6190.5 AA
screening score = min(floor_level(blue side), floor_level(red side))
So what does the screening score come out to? 8.18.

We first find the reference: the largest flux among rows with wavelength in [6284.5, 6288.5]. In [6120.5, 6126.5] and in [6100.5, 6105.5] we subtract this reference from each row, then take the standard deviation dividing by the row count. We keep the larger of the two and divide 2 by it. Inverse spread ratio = 24.1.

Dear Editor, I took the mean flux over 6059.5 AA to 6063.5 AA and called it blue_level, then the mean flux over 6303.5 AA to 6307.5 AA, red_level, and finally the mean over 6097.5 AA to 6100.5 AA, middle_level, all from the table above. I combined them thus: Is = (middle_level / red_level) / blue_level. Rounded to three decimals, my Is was 0.118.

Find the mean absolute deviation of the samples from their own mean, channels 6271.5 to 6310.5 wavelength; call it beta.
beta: 0.29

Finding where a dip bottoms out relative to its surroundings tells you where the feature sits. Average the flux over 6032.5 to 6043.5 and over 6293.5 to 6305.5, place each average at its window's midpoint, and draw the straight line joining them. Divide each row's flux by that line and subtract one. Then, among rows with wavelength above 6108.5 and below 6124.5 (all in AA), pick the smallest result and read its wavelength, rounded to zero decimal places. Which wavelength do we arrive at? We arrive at 6114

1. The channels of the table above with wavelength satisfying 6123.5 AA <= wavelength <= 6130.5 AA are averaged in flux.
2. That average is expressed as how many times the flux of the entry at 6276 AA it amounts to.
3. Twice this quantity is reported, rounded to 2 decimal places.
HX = 2.01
